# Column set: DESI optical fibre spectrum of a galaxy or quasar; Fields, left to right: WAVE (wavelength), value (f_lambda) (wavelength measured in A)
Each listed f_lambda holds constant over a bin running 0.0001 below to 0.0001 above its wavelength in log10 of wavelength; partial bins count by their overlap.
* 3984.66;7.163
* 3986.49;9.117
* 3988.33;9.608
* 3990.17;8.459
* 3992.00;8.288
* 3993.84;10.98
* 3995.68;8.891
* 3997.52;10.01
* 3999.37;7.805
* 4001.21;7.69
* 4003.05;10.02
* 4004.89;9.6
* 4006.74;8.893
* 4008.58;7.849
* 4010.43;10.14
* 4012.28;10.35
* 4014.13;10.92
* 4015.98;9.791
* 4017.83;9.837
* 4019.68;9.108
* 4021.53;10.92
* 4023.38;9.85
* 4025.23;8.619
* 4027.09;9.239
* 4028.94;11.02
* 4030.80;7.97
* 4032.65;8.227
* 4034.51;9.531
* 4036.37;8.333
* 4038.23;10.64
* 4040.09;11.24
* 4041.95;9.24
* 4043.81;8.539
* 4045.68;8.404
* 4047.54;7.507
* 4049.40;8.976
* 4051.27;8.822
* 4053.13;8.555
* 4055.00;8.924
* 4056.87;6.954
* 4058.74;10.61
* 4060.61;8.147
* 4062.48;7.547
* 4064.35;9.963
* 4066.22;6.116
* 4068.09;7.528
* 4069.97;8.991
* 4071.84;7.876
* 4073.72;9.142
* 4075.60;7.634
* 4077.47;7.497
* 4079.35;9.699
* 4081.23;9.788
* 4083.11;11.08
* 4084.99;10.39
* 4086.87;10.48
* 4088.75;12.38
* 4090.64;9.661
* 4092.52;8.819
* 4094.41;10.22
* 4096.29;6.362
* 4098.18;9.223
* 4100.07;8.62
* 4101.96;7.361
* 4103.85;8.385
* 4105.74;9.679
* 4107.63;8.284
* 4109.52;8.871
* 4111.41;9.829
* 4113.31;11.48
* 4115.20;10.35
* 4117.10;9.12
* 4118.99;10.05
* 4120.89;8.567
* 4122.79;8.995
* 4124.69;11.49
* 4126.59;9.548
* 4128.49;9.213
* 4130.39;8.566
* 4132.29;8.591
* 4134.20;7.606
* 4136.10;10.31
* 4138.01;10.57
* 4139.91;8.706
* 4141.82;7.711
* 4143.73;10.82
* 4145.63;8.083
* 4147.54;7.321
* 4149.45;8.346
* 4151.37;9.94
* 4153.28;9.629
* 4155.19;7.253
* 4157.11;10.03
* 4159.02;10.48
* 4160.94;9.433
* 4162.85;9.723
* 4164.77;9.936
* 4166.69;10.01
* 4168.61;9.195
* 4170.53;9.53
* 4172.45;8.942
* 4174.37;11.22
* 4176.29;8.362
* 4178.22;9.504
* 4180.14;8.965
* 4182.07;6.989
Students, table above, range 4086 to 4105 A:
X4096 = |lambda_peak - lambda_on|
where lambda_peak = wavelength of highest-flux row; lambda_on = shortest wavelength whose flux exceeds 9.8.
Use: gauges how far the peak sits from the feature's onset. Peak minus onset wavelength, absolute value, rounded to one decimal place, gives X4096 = 1.9 A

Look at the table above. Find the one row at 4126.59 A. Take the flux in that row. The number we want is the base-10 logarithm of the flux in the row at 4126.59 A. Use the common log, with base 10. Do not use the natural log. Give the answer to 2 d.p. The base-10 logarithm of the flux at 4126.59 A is 0.98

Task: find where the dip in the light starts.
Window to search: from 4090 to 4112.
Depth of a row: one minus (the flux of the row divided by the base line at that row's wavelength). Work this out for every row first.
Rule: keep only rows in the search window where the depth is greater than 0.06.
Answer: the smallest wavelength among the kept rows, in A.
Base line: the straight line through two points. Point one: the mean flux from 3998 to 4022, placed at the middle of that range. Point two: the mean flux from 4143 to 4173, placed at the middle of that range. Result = 4096.29 A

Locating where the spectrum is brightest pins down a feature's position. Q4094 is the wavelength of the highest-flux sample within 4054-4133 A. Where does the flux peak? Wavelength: 4088.75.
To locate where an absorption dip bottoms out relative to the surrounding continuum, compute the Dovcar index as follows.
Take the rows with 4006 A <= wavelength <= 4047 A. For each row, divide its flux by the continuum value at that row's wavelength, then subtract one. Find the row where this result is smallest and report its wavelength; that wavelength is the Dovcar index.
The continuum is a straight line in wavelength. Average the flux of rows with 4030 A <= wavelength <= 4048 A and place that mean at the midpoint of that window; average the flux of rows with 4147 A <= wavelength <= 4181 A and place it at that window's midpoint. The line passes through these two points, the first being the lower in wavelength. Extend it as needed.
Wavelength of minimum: 4008.58 A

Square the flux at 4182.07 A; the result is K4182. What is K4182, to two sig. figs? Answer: 49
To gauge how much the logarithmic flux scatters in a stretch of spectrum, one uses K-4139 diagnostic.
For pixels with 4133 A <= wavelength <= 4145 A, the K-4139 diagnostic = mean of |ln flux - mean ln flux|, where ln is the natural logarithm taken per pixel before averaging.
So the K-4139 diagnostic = 0.14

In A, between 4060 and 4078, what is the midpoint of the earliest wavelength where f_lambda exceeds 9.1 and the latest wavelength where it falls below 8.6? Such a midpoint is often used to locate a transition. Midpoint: 4070.9 A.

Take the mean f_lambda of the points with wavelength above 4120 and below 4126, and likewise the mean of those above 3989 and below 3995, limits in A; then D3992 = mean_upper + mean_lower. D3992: 18.9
